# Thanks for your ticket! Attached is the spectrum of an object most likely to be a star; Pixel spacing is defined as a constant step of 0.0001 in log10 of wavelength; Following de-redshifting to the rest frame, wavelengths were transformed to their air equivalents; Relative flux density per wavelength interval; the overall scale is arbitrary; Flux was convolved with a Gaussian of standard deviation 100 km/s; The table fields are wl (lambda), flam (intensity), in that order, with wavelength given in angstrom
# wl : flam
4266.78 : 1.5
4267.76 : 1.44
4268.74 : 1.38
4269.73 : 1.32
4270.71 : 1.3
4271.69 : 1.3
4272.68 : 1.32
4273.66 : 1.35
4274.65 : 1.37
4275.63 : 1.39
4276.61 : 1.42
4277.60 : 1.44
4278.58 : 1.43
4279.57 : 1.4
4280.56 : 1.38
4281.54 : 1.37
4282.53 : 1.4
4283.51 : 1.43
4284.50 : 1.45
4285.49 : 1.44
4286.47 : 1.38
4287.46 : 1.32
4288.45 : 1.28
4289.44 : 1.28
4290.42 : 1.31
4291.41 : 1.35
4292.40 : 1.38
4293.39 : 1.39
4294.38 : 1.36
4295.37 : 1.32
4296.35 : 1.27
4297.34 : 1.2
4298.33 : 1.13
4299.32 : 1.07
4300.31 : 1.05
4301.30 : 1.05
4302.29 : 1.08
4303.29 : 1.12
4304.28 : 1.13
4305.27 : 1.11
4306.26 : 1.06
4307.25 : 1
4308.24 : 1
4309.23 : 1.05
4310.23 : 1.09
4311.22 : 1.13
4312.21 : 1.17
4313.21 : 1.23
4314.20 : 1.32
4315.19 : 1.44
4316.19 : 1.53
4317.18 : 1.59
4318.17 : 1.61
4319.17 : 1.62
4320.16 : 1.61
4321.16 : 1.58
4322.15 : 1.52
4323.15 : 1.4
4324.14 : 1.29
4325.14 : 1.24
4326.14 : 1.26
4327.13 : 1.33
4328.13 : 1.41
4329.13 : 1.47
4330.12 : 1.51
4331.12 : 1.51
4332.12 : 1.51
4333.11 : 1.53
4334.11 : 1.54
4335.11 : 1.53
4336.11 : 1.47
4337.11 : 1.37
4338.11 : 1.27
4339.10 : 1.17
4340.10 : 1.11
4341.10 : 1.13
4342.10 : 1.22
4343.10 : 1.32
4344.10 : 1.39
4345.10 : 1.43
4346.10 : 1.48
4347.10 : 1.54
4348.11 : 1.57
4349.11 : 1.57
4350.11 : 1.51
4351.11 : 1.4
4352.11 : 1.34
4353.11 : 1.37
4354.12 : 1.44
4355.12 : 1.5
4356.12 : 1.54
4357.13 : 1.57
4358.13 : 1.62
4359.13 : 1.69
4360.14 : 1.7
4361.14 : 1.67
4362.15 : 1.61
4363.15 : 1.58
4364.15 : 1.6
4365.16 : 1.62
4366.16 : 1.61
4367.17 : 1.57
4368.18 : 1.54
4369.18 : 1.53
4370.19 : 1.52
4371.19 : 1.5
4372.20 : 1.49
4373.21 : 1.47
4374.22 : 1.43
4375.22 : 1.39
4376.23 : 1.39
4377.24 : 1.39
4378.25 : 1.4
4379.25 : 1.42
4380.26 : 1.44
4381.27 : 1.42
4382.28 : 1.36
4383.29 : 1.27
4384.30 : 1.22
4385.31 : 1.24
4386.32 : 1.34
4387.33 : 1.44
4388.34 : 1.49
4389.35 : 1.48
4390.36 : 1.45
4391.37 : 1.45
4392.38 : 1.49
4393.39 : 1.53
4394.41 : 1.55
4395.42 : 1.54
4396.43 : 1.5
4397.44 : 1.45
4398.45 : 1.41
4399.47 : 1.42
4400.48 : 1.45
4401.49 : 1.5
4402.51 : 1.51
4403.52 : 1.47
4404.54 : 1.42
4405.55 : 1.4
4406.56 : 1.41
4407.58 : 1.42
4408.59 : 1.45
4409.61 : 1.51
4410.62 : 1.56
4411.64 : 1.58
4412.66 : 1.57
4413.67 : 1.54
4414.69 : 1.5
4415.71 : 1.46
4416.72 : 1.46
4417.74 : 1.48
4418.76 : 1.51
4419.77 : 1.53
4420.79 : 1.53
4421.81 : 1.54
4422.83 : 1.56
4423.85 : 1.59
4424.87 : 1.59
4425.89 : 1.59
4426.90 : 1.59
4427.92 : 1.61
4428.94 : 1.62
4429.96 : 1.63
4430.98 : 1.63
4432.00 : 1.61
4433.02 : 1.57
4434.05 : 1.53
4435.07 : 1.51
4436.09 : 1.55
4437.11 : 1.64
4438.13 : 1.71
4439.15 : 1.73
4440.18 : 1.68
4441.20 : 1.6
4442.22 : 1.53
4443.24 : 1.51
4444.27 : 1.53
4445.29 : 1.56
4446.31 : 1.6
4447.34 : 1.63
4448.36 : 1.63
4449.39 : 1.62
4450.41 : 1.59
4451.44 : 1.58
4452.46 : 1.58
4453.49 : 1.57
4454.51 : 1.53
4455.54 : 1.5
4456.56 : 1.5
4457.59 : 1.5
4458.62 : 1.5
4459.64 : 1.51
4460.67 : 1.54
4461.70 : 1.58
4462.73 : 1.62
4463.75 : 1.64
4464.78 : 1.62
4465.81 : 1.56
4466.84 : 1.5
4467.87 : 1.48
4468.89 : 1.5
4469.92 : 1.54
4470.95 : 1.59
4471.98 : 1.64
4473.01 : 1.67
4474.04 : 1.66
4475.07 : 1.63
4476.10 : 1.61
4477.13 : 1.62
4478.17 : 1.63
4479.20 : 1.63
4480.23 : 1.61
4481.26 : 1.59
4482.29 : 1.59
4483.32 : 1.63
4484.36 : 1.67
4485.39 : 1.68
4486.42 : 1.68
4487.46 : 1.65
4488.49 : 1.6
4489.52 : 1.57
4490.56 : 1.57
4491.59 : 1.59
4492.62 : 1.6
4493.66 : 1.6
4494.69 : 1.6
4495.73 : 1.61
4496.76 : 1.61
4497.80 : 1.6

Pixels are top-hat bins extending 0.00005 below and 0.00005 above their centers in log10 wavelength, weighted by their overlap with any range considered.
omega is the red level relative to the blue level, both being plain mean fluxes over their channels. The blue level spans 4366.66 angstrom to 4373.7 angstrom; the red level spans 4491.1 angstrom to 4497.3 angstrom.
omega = 1.06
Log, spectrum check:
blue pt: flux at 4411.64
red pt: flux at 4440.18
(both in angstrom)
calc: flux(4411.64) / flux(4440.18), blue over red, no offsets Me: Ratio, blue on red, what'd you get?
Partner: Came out 0.94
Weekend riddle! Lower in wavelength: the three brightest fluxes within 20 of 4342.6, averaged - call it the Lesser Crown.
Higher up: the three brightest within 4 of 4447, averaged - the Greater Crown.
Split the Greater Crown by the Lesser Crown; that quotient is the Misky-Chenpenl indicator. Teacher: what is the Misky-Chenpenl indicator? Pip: 0.96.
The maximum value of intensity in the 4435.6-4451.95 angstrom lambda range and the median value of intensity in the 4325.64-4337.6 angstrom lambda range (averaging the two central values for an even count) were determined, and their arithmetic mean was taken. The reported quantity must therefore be 1.61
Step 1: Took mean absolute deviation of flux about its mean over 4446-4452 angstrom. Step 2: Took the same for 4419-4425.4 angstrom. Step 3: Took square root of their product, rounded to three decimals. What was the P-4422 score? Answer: 0.021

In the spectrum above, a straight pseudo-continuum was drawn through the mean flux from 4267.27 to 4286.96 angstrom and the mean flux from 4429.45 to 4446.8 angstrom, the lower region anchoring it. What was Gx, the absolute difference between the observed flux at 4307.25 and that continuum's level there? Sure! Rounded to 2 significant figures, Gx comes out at 0.42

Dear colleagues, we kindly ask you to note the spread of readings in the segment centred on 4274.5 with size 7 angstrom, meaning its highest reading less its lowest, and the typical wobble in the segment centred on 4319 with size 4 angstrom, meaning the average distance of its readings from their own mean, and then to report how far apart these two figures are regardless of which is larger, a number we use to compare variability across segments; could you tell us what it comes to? 0.13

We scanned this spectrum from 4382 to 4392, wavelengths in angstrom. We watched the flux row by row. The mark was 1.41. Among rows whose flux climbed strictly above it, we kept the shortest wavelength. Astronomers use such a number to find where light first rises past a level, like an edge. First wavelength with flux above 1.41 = 4387.33 angstrom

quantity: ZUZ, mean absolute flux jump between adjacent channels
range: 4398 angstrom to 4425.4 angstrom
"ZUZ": 0.025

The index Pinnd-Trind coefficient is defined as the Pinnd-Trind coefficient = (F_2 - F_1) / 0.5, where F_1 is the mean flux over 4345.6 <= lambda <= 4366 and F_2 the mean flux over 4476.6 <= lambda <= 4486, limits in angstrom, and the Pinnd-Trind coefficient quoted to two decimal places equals 0.16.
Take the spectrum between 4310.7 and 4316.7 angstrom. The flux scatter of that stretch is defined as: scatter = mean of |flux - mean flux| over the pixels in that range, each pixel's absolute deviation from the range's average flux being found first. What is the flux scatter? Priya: 0.13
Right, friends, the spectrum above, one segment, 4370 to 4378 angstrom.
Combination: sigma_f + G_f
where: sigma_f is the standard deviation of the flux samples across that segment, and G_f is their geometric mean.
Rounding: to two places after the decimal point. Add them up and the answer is 1.50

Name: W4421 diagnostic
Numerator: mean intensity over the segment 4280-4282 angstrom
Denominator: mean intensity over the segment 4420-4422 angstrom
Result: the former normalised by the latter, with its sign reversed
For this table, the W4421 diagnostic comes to -0.90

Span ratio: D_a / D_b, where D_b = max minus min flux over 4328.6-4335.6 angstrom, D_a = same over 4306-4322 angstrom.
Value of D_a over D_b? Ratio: 8.9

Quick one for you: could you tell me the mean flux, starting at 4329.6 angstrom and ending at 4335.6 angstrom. 1.52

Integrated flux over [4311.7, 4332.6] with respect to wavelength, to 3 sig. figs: 30.0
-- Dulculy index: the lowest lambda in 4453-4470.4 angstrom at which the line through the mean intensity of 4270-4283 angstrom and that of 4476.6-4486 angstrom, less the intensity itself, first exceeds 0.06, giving 4454.51 angstrom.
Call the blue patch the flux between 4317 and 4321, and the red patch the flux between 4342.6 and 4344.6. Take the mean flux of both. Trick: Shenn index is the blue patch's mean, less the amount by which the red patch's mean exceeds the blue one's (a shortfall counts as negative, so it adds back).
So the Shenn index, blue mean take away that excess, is 1.86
